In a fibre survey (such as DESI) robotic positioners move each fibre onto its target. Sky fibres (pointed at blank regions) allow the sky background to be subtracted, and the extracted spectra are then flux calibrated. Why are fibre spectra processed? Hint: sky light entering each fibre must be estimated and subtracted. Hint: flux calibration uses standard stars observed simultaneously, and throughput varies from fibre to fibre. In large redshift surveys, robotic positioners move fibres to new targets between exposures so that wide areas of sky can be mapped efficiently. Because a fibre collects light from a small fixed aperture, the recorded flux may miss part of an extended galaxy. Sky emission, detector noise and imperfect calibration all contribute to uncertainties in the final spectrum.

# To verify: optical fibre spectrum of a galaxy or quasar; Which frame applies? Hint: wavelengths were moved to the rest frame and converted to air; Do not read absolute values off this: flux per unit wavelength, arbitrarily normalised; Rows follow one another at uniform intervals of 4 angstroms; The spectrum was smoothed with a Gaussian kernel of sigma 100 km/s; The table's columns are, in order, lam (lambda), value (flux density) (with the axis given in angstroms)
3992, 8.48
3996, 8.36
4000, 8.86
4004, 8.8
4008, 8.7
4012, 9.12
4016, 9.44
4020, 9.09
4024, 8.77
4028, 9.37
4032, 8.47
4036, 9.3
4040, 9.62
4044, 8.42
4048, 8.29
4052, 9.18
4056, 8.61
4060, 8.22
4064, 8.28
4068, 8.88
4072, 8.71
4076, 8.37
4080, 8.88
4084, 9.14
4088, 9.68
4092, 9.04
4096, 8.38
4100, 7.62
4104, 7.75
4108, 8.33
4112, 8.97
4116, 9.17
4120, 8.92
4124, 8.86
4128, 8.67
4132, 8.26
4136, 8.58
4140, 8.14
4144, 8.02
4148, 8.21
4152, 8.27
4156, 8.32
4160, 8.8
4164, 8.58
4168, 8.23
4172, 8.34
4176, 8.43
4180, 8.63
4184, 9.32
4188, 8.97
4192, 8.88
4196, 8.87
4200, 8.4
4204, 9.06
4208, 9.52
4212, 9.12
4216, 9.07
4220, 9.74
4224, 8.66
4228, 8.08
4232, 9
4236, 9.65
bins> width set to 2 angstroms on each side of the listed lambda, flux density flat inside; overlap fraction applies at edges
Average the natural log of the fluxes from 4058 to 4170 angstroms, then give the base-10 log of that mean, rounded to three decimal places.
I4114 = 0.331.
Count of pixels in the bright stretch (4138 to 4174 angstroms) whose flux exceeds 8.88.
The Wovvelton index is 0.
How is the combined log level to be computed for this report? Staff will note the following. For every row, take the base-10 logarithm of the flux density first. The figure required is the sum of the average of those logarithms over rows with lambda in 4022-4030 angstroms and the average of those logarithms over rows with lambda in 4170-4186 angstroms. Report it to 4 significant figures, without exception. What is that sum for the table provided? 1.895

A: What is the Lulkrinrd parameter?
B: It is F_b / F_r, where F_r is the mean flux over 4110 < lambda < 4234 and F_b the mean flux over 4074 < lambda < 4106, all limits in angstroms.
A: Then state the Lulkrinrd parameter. 0.988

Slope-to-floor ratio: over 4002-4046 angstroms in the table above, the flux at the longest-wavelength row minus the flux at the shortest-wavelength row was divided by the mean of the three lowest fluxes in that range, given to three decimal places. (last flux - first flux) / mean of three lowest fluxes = -0.045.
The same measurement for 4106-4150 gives -0.015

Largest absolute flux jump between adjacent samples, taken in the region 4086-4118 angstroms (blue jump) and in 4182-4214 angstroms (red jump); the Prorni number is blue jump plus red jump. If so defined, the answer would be 1.4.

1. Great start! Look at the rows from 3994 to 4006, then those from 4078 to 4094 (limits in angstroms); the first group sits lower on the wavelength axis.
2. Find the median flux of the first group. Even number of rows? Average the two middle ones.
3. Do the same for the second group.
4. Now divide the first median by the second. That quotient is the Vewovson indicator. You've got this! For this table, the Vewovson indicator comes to 0.97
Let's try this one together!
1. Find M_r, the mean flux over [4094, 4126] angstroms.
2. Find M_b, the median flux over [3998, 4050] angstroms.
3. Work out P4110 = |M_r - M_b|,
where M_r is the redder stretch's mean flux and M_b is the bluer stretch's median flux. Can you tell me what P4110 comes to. 0.360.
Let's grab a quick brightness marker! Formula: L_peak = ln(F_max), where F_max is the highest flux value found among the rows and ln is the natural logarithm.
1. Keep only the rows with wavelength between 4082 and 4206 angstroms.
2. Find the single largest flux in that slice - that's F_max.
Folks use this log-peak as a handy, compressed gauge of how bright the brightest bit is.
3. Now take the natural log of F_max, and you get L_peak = 2.27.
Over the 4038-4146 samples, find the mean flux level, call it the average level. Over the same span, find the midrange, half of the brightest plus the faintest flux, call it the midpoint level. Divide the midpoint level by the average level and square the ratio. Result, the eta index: 1.00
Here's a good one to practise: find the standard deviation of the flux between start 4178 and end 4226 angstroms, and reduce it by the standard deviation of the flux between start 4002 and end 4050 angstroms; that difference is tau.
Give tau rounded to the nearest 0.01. -0.06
